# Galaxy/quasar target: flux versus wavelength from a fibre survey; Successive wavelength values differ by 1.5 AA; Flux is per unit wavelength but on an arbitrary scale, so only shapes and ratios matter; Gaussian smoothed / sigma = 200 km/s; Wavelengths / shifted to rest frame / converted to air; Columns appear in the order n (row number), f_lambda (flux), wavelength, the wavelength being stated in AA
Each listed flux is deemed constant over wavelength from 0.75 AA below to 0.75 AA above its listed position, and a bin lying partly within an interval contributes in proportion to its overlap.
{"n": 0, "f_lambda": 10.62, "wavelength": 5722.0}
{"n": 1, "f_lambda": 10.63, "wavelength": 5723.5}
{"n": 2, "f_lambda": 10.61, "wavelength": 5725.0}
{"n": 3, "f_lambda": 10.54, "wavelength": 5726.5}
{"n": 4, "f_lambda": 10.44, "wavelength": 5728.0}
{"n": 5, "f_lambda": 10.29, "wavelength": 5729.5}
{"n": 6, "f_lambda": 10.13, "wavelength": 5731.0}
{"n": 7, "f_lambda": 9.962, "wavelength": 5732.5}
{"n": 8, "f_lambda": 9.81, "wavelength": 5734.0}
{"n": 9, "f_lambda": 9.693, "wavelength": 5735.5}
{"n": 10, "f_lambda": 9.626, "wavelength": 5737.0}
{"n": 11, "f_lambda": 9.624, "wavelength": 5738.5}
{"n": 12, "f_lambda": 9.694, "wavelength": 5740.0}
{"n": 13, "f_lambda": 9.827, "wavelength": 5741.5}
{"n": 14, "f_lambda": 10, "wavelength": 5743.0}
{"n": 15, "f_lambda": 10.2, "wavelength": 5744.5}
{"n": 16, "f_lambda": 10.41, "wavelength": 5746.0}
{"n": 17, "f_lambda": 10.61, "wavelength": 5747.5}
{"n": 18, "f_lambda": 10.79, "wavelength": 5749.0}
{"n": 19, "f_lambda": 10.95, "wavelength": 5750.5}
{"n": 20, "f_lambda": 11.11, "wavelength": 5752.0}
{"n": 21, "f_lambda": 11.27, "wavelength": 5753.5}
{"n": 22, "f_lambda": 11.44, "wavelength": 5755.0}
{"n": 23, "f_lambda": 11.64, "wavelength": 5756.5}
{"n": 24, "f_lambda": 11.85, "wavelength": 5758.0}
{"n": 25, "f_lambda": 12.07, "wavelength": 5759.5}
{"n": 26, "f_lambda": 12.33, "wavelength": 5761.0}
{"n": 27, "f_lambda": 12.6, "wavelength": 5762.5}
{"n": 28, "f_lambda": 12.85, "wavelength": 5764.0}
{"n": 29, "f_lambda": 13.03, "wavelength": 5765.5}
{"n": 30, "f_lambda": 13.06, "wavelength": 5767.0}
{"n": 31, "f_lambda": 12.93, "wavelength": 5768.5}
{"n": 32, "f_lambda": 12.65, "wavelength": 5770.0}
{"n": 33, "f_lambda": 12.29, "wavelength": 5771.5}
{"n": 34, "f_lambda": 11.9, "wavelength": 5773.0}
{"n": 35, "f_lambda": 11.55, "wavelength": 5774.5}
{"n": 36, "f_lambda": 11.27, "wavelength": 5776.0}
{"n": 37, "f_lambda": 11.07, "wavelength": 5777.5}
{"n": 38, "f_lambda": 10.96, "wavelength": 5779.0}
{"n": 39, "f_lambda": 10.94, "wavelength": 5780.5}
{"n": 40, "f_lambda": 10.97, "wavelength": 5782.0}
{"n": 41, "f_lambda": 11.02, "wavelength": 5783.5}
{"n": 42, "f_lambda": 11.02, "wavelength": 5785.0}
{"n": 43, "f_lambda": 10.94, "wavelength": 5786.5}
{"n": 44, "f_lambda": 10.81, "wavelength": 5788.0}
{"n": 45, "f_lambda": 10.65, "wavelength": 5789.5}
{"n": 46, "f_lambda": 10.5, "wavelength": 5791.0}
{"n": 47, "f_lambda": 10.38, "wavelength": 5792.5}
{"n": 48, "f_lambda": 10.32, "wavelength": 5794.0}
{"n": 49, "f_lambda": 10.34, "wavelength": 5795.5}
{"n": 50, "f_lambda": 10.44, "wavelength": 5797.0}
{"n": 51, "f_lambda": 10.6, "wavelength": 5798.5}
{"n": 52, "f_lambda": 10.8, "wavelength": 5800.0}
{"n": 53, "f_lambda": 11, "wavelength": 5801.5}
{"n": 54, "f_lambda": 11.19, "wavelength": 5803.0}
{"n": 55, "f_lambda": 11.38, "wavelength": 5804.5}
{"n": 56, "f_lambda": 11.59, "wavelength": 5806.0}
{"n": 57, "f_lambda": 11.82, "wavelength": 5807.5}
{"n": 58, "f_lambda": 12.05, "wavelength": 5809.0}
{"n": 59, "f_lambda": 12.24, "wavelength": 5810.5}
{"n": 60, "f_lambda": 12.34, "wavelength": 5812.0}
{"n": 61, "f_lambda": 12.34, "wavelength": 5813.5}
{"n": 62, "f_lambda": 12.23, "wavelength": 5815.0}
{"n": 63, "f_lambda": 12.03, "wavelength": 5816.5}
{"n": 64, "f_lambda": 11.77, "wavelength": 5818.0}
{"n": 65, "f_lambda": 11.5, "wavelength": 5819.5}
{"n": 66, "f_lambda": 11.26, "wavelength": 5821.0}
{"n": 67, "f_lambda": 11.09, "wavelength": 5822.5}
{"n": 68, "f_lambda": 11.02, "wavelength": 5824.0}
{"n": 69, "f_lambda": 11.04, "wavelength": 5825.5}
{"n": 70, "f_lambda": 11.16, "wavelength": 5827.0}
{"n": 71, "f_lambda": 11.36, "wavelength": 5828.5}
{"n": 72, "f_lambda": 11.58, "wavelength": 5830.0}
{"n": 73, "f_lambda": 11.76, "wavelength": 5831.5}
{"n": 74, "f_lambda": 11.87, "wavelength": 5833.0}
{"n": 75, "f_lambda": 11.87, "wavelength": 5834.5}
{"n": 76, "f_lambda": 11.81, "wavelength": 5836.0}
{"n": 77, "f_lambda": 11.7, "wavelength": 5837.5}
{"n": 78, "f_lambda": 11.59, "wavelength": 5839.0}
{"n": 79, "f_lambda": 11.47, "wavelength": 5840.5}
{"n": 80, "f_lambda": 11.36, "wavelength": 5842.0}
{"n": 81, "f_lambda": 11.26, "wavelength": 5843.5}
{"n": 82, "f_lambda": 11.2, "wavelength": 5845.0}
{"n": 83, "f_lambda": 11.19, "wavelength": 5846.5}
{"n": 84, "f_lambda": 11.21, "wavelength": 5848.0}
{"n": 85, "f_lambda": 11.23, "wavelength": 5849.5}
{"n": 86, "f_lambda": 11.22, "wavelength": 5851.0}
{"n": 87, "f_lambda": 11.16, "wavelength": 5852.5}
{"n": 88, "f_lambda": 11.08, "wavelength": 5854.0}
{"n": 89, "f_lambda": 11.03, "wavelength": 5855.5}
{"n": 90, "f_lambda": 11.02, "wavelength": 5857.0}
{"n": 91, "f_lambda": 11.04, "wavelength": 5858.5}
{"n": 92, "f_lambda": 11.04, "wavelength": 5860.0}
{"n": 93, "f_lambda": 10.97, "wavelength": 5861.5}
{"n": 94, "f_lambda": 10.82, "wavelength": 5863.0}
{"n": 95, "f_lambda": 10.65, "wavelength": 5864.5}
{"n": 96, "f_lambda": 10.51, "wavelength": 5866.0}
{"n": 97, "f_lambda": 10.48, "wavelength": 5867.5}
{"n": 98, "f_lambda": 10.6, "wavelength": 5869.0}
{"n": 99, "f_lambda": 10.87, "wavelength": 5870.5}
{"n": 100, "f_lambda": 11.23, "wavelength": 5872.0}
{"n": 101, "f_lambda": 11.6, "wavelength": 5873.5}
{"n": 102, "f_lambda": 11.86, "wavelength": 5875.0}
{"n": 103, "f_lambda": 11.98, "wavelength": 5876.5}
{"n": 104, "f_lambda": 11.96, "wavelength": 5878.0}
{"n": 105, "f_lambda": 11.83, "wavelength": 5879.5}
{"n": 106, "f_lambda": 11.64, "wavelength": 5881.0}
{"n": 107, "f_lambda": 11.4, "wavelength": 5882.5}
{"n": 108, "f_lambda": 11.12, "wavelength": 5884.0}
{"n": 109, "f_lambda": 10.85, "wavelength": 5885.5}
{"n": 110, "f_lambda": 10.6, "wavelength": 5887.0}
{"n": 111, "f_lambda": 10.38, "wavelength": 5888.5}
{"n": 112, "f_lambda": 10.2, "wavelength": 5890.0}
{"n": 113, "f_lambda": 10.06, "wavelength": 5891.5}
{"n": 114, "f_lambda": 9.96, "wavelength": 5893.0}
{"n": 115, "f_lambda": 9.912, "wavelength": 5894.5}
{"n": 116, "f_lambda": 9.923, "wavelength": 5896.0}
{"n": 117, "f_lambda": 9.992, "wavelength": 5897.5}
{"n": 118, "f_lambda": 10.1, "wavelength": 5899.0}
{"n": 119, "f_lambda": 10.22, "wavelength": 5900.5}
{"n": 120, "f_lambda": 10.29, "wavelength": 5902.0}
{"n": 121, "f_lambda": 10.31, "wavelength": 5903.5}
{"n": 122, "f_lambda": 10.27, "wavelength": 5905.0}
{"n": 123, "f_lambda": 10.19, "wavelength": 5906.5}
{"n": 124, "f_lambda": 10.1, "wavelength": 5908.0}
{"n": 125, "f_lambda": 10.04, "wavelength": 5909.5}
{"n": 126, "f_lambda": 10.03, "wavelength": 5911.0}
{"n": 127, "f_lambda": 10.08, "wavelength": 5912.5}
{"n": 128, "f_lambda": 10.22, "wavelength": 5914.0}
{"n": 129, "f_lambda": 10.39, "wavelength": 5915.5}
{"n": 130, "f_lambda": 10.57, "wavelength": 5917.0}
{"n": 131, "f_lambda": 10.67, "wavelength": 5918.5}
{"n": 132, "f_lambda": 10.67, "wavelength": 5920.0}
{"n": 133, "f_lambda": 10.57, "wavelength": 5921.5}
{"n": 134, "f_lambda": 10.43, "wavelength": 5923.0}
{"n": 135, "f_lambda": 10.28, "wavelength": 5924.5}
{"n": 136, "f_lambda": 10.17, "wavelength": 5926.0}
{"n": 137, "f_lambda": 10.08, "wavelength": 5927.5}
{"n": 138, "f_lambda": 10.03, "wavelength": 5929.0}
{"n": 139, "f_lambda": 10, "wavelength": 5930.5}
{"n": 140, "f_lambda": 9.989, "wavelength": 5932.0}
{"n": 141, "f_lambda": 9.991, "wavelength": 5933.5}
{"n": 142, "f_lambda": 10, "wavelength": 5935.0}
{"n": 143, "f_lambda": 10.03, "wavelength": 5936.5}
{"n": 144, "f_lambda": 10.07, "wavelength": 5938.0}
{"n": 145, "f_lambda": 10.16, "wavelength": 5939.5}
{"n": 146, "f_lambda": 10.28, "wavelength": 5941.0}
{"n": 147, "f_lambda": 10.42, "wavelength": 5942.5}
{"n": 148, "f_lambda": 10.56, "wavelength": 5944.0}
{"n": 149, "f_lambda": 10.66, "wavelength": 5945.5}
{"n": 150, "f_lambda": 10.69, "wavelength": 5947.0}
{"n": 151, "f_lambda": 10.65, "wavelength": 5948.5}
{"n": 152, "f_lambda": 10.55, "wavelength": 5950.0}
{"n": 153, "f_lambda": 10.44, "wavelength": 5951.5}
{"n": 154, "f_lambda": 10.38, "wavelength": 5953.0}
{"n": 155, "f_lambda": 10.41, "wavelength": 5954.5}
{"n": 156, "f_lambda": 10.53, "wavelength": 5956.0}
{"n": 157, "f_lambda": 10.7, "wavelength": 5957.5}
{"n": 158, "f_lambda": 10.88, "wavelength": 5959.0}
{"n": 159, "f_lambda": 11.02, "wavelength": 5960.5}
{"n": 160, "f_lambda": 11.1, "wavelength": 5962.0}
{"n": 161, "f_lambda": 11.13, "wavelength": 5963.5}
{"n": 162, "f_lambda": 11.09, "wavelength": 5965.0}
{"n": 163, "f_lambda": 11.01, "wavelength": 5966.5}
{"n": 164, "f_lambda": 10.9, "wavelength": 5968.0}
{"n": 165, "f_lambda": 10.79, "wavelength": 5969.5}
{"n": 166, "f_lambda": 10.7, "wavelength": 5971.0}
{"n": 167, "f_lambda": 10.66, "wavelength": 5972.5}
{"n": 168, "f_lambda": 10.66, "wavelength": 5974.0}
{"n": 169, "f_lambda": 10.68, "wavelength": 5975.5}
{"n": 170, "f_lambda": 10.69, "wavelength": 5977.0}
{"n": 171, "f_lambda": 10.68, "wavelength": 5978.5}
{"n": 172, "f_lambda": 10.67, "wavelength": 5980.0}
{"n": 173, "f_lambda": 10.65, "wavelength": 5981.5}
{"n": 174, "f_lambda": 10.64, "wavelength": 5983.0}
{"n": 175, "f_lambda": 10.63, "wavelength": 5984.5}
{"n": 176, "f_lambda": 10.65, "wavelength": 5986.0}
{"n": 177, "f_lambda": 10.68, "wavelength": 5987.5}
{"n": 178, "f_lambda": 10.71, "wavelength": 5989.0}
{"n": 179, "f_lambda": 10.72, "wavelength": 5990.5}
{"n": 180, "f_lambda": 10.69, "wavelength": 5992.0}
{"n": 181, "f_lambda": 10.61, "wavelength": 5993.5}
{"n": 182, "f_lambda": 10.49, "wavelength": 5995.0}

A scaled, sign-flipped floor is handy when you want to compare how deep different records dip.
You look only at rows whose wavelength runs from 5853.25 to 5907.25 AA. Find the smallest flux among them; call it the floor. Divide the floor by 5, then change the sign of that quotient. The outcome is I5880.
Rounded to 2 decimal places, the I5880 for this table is -1.98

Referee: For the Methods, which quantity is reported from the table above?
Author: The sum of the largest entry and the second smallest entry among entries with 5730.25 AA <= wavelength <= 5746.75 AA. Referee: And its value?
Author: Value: 20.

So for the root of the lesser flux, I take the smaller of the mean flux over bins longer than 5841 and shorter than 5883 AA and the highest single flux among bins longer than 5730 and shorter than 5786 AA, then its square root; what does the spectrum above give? 3.35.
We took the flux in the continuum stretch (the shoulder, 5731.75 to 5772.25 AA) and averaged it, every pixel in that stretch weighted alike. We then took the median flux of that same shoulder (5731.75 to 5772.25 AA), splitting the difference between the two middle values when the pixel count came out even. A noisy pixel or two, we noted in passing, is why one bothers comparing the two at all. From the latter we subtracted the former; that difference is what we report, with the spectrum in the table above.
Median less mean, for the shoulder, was -0.09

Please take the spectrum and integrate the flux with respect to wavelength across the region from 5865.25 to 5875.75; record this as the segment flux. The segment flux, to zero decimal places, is 116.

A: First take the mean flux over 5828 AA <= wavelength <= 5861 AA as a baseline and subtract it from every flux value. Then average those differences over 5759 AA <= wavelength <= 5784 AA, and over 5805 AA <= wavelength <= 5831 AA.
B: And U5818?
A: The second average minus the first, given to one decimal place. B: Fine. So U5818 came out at -0.3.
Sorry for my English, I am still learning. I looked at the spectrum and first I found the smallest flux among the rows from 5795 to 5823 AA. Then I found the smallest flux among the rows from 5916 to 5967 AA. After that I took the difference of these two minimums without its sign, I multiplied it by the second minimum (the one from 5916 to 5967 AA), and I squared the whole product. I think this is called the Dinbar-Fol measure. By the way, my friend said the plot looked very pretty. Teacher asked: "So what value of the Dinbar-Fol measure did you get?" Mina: 12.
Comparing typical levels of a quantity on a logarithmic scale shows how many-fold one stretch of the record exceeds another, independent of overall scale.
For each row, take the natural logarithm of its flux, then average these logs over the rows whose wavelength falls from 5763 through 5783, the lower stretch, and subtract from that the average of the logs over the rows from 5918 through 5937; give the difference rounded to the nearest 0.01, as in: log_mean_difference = 0.15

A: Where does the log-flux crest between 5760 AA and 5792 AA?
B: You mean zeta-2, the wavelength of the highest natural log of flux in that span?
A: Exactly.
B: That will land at 5767.0 AA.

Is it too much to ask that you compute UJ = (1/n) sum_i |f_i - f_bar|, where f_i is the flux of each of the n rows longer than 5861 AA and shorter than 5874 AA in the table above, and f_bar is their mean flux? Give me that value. 0.27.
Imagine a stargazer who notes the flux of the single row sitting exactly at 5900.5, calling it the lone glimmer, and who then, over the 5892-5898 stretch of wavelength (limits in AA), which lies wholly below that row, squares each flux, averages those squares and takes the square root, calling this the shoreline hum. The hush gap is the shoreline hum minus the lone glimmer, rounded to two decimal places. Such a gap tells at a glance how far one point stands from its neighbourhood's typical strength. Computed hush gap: -0.27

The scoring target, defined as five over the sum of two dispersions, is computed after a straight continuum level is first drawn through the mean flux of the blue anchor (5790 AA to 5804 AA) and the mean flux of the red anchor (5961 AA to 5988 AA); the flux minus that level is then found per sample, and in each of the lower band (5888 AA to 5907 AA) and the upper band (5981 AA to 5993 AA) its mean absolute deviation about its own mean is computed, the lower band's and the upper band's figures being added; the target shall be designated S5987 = 31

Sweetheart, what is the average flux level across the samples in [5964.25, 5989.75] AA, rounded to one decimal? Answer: 10.7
